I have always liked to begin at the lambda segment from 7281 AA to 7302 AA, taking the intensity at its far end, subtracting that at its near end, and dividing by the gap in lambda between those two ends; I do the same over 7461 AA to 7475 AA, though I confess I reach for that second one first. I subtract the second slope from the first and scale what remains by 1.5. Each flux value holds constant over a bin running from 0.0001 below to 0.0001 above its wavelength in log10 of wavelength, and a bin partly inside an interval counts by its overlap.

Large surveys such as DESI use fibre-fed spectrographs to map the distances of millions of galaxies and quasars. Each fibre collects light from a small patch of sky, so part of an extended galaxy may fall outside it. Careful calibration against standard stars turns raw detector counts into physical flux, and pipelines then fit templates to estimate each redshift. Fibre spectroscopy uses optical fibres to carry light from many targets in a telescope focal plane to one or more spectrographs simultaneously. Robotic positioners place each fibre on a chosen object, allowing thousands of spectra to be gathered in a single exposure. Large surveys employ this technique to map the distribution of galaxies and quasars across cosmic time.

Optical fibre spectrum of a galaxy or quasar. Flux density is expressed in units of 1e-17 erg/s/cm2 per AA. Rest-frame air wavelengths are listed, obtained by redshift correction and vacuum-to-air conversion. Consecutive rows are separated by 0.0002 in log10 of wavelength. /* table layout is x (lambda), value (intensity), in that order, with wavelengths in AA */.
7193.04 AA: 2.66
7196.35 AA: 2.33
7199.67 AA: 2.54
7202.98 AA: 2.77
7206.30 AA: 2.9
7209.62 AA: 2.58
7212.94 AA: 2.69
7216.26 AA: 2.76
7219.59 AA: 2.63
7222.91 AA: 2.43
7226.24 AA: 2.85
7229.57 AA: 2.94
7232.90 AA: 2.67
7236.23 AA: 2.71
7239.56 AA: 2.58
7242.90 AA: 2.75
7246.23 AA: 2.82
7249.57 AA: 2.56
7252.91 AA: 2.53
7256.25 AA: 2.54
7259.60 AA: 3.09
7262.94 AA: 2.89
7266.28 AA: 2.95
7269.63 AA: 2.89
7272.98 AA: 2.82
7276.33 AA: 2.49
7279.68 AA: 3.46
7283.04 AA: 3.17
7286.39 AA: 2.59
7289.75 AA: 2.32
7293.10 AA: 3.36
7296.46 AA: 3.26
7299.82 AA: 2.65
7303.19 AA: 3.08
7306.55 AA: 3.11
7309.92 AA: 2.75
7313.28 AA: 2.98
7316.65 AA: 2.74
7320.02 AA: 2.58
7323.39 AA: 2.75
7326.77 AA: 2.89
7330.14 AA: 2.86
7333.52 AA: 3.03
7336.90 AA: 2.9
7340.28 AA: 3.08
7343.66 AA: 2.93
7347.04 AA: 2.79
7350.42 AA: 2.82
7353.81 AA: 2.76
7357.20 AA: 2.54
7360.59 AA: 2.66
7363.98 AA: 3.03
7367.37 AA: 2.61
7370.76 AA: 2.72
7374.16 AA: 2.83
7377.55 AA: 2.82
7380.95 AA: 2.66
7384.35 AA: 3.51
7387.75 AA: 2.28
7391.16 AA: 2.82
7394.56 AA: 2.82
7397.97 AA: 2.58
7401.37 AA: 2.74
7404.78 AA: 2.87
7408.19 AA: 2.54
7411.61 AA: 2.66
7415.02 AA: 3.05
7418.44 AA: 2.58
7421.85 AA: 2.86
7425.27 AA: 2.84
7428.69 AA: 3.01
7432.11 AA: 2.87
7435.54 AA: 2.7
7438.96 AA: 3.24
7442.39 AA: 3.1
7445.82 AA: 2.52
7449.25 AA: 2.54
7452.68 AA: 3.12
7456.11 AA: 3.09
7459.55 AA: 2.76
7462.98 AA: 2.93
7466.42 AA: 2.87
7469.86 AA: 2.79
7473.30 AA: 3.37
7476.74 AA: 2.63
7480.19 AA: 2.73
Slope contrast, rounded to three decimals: -0.110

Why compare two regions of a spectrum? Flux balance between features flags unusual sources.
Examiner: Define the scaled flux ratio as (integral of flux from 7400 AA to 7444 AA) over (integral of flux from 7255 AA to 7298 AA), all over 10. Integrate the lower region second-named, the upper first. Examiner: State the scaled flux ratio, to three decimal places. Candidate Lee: 0.100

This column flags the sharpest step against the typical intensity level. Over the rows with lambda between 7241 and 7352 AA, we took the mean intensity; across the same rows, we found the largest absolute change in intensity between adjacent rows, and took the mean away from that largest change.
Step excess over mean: -1.8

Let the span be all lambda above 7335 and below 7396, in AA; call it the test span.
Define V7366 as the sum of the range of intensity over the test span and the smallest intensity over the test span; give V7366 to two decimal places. 3.51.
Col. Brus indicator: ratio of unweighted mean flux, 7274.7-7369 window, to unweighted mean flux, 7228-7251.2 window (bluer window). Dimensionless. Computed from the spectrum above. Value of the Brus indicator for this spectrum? 1.05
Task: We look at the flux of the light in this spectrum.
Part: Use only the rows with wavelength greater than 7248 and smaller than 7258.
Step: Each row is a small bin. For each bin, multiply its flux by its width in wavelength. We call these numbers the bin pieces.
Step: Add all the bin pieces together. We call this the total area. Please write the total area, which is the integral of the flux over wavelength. 25.5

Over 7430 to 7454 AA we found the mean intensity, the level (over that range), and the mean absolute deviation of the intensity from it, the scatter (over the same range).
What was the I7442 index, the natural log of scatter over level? -2.5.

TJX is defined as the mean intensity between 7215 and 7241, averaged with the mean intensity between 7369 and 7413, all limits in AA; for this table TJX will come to 2.73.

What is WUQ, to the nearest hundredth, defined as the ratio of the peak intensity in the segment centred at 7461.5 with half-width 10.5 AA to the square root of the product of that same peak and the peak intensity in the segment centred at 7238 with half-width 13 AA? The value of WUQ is 1.03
